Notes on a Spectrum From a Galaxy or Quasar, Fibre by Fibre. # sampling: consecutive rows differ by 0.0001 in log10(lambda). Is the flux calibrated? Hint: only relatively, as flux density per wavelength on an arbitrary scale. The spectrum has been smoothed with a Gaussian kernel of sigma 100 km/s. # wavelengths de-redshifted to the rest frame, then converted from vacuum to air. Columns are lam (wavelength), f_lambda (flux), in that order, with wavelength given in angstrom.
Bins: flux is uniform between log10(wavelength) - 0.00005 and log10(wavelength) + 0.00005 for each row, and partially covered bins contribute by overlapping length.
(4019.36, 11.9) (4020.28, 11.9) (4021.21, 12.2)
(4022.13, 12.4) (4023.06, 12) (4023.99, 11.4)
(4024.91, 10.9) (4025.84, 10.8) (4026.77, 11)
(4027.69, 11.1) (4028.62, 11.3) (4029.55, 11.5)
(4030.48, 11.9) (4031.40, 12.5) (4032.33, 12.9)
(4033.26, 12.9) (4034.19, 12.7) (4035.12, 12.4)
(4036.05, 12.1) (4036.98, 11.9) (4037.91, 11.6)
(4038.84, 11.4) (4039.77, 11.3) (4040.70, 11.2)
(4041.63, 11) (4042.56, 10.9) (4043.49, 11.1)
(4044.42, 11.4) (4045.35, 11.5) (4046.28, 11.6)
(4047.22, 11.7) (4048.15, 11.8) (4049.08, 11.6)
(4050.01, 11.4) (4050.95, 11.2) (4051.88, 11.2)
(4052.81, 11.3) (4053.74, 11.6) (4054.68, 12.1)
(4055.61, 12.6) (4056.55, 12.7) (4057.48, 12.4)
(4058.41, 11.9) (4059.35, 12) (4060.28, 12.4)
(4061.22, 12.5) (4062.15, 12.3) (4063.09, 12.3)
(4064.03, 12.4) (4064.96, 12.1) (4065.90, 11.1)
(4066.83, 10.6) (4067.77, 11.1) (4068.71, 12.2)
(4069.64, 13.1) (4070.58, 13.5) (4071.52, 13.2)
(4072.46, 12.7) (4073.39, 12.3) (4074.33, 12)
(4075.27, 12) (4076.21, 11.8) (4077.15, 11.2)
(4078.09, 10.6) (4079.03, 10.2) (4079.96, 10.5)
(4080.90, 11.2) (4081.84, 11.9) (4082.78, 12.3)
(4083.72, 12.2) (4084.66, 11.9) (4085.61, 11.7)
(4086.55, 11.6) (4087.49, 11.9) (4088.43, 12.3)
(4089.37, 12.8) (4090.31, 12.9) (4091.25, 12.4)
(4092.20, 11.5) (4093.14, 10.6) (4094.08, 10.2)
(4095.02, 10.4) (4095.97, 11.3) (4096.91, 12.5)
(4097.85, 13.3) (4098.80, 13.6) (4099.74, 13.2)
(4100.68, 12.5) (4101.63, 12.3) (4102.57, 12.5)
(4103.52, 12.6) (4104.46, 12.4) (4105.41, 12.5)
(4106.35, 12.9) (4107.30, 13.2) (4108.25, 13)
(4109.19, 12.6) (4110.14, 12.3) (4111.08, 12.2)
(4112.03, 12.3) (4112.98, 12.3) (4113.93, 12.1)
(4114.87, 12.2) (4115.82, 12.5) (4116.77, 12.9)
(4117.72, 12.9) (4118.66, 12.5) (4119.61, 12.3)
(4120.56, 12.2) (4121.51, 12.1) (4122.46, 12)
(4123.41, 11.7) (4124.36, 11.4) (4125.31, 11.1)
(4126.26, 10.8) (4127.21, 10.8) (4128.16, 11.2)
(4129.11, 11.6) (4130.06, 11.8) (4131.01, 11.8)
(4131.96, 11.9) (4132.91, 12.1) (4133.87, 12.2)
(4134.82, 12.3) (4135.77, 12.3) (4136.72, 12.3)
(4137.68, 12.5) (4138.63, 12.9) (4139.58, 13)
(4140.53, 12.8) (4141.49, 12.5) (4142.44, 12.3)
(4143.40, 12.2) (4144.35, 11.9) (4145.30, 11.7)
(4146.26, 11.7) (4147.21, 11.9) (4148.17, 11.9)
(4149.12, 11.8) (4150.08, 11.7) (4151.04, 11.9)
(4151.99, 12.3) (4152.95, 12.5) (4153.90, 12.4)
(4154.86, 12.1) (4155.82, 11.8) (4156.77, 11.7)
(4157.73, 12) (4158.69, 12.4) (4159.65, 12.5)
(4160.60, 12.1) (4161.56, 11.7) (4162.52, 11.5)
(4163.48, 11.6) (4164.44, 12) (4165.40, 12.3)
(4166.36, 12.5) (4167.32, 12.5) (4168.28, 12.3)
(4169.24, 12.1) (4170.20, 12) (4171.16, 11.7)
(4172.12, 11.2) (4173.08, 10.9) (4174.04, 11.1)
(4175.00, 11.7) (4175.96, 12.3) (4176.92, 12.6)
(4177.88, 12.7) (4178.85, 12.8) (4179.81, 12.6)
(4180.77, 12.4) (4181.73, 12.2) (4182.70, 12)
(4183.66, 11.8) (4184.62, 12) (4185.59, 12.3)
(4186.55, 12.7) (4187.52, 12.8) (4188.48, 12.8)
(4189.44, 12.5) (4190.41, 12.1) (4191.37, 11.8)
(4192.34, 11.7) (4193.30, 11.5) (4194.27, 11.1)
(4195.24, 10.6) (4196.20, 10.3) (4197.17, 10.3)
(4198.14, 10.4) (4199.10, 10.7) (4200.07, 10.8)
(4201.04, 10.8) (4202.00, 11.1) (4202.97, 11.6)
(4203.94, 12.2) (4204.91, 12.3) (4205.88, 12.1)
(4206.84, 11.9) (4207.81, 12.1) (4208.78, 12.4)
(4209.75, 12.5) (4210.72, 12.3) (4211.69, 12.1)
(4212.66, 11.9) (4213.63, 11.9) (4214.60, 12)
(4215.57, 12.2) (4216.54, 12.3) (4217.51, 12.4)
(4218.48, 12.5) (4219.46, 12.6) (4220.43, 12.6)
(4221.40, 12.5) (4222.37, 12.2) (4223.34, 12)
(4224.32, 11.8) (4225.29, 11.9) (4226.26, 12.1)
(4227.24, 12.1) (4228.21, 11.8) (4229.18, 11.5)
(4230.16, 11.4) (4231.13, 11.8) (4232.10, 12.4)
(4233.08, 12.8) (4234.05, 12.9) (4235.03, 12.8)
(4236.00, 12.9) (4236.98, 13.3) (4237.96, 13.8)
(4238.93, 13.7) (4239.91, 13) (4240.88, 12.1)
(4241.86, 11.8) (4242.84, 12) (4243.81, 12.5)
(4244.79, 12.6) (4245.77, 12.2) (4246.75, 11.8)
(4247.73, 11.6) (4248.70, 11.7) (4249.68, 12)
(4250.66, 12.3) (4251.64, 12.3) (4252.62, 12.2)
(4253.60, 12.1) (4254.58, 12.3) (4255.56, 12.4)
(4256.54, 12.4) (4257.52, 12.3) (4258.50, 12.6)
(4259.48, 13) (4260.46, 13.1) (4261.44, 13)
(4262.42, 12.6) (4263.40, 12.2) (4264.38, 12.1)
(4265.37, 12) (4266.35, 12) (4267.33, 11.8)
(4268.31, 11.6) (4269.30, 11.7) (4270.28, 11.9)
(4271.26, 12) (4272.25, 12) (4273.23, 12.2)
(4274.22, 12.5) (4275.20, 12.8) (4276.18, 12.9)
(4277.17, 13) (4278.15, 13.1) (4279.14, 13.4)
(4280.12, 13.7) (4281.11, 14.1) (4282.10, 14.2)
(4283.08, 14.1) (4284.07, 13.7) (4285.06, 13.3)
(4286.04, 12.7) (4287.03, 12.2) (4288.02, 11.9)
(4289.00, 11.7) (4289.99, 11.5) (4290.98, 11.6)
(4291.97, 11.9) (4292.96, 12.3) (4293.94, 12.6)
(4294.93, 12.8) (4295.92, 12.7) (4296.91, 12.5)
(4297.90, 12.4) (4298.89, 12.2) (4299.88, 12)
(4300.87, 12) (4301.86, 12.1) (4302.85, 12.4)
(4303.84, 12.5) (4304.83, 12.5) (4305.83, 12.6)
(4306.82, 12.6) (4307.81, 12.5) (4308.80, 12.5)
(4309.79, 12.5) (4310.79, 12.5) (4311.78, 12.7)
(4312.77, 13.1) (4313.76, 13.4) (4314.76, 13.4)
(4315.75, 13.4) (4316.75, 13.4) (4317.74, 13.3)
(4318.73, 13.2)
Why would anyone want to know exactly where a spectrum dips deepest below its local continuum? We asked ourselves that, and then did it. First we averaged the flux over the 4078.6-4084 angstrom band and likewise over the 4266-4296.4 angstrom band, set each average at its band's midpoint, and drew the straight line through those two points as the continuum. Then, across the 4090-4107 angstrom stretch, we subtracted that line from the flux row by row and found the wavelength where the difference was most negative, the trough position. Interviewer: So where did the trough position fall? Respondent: 4094.08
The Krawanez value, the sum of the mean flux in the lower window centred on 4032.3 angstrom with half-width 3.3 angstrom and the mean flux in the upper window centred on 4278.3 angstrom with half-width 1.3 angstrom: 25.6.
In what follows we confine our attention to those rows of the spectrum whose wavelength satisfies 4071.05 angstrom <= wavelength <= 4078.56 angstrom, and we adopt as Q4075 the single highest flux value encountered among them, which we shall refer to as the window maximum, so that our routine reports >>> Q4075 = 13.2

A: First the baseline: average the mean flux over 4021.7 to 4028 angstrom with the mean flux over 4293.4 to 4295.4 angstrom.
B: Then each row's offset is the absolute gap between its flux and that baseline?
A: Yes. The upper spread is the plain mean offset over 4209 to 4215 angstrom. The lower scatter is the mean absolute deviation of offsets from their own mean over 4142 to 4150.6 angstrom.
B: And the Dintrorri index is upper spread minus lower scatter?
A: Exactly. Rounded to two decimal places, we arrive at 0.11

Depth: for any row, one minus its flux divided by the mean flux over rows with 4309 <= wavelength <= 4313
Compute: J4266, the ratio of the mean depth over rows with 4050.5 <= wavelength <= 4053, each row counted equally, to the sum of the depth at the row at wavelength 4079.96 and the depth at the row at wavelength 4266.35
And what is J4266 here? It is 0.5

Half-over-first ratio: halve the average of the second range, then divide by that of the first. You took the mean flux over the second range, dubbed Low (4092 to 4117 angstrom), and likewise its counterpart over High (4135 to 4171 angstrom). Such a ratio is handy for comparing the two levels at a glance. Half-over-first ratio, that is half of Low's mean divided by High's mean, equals 0.506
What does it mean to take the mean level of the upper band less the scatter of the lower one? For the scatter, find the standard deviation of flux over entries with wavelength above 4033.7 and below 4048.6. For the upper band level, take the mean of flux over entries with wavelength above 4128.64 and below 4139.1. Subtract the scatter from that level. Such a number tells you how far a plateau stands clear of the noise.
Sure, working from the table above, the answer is 11.7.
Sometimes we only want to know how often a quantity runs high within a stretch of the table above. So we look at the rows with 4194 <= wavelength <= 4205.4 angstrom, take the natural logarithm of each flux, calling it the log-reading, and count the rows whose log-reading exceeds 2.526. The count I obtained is 0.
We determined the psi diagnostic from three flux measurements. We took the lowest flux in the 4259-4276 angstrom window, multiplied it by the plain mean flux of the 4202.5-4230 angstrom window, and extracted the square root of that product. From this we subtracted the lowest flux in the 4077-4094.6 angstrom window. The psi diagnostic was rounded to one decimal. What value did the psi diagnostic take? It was 1.7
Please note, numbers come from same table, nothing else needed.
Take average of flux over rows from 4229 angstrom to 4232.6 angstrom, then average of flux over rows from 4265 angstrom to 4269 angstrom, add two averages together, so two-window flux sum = 23.6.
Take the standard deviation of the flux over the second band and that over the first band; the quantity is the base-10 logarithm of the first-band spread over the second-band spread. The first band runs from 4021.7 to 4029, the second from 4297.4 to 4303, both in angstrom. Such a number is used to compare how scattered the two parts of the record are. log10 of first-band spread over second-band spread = 0.5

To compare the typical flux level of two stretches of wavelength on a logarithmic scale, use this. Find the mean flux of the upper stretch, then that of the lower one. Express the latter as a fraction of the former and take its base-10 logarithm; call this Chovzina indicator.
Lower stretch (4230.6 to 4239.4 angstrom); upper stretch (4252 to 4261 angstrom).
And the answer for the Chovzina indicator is 0.02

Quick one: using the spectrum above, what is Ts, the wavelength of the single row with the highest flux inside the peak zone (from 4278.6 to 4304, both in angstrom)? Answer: 4282.10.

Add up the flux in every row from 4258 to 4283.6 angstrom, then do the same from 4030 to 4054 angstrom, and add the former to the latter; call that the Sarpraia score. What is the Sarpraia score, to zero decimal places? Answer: 634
